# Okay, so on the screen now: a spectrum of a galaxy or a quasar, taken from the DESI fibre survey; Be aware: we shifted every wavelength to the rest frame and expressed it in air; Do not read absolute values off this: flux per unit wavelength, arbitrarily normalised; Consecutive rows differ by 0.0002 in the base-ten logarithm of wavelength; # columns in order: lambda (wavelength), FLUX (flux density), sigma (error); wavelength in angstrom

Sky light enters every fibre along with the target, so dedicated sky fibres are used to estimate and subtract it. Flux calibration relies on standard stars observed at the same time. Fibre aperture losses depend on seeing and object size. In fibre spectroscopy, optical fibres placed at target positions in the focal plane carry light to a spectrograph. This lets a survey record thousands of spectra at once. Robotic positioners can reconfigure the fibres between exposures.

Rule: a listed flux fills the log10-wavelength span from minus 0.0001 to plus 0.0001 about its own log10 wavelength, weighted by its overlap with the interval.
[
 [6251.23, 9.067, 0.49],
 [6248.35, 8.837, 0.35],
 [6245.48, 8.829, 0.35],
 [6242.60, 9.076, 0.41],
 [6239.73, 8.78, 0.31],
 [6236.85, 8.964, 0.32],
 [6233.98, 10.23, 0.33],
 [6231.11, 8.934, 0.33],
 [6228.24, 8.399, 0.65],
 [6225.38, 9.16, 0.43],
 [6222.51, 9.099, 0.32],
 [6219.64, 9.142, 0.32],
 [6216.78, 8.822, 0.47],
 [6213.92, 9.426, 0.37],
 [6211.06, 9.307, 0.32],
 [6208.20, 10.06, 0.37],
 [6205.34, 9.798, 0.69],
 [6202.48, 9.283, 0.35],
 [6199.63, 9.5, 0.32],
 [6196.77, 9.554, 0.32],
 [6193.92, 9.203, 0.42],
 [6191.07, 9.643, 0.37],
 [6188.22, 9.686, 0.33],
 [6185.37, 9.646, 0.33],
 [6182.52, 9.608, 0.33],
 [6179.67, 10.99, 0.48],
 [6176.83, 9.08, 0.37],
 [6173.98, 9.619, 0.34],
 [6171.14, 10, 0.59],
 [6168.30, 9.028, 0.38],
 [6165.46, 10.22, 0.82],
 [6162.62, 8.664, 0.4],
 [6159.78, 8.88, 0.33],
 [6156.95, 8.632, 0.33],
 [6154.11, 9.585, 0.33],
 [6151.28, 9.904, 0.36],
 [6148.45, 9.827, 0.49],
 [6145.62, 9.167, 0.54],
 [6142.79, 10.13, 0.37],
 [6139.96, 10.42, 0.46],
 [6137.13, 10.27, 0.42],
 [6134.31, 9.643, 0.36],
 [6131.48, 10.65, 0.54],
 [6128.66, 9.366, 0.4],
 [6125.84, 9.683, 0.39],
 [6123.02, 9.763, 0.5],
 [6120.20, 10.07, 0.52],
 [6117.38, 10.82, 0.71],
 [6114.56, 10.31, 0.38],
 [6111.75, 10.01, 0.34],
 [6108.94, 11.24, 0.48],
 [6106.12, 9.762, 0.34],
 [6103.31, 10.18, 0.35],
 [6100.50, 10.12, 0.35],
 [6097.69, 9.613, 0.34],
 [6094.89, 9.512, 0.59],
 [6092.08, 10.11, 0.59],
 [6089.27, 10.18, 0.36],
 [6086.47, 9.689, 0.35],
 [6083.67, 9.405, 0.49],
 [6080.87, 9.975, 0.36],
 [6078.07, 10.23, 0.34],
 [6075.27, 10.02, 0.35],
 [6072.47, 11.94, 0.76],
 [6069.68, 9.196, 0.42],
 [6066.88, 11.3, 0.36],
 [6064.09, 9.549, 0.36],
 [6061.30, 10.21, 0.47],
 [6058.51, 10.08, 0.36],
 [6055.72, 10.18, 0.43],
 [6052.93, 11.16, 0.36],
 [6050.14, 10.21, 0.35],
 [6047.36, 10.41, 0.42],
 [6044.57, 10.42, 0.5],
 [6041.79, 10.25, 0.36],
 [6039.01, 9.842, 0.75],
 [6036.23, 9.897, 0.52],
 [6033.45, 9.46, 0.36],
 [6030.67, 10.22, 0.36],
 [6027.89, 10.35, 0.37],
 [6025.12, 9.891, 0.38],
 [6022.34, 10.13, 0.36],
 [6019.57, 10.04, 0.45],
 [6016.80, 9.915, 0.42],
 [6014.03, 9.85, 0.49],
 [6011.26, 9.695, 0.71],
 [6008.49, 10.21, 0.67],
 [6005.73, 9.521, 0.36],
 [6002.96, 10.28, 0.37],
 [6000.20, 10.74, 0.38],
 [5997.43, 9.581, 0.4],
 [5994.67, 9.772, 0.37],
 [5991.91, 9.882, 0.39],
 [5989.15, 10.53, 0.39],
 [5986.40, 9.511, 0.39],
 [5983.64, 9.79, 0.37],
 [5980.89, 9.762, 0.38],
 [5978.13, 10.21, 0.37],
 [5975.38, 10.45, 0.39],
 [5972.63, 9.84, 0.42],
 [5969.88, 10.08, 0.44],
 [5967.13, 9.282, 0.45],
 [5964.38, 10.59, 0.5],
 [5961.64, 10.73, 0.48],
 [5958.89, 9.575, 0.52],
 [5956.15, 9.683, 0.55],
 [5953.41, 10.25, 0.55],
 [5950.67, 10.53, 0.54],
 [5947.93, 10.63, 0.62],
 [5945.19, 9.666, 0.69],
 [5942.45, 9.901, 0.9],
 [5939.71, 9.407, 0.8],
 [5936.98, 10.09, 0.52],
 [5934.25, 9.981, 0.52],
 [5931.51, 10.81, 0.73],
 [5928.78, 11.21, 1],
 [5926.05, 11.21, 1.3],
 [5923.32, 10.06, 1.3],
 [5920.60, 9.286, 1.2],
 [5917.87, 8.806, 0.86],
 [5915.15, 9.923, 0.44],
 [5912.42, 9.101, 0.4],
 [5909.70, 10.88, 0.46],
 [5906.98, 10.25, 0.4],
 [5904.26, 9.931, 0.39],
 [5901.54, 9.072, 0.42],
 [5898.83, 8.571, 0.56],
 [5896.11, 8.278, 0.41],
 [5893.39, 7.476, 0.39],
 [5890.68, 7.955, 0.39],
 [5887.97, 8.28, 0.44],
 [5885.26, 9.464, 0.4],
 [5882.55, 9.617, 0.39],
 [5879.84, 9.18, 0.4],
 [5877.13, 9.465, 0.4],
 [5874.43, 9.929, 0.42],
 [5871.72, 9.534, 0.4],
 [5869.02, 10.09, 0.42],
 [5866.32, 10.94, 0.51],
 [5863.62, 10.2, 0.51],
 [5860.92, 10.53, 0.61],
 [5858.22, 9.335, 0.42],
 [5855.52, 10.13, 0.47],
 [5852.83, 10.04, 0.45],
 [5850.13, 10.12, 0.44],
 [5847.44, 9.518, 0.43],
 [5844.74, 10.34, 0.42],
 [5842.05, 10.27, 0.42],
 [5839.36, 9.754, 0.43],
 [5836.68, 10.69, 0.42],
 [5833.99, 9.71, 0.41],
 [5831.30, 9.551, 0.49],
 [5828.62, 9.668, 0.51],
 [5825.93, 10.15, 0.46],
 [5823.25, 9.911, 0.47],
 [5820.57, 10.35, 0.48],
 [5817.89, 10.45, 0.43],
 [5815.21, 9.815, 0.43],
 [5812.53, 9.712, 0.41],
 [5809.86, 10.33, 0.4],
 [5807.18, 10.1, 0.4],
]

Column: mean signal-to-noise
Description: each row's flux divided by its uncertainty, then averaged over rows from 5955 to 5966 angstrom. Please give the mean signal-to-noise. 20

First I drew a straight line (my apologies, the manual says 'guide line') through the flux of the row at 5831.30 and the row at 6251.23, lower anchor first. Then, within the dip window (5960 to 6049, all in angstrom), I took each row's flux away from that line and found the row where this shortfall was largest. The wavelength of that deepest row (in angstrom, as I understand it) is 5967.13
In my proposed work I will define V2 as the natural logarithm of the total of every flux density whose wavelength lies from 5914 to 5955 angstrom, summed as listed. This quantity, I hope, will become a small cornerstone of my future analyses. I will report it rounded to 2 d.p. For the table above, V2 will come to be 5.02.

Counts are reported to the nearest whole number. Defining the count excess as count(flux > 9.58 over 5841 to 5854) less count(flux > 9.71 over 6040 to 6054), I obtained -1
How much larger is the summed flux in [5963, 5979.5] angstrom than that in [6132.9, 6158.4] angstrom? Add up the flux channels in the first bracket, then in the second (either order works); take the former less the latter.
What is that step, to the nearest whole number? -27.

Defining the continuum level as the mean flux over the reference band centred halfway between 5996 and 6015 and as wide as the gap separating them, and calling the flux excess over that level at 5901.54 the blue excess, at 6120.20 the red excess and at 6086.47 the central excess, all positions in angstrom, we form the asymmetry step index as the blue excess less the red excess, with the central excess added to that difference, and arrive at -1.3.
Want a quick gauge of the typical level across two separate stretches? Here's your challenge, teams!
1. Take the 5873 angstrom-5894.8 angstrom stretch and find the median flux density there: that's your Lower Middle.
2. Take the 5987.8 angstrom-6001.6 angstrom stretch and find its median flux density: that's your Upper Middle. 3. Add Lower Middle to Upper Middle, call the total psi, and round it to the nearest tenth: 19.2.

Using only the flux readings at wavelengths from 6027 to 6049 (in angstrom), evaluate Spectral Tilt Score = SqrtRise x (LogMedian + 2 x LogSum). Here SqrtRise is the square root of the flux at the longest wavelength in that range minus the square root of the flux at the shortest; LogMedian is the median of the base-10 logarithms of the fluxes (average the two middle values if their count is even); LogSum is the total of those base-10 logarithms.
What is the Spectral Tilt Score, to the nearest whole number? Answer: 0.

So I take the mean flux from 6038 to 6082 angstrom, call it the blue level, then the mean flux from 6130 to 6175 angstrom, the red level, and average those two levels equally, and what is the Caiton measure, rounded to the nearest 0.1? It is 10.0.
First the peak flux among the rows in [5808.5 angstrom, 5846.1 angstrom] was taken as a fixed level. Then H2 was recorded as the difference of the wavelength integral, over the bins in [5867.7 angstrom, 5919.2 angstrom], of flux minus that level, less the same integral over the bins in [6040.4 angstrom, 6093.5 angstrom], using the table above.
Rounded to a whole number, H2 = -50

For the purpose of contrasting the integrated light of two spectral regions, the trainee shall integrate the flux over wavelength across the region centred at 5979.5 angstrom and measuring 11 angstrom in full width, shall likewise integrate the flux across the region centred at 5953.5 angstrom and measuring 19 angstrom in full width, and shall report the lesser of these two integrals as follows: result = 111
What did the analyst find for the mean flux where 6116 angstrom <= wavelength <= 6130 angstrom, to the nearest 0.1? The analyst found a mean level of 9.9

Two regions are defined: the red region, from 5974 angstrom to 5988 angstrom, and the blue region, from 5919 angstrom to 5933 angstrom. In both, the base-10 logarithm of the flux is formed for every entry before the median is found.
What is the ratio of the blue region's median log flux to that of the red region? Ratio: 1.04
